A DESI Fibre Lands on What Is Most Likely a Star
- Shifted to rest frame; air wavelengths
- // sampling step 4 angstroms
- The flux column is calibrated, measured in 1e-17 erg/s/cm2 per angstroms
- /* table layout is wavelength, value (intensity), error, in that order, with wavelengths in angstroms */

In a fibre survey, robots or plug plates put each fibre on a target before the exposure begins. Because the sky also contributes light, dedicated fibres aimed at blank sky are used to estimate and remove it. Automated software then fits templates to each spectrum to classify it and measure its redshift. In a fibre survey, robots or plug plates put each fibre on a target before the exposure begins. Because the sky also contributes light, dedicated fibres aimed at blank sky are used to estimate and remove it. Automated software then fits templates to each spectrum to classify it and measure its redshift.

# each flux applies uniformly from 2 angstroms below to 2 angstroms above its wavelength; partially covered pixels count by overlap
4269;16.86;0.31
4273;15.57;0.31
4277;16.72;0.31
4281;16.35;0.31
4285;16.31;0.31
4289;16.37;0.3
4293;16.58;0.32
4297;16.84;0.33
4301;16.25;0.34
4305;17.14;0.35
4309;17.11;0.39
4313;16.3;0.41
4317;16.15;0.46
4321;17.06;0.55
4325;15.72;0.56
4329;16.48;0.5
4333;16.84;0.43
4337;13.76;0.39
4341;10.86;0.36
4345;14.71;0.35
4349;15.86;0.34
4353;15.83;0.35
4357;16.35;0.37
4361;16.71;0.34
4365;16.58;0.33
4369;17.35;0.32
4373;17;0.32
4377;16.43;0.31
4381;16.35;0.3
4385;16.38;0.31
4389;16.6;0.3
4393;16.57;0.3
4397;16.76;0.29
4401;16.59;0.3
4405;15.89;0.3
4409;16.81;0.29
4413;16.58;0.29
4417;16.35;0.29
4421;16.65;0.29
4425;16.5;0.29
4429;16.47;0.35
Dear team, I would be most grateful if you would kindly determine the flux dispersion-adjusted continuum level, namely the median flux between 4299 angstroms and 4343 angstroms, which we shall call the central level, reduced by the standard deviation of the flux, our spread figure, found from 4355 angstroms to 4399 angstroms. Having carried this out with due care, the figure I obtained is 16.0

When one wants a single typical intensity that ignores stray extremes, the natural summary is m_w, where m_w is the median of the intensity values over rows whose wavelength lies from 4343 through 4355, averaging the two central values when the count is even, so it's 15.8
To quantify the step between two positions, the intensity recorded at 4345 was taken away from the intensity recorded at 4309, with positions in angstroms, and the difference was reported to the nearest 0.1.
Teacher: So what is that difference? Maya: 2.4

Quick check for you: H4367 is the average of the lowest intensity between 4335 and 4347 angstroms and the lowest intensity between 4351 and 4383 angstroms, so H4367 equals 13.3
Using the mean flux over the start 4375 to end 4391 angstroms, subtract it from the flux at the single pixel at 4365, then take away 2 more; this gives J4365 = -1.9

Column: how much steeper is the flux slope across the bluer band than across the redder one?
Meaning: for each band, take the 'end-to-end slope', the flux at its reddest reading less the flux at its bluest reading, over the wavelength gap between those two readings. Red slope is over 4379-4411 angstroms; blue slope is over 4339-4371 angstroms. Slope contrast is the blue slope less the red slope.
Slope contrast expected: 0.215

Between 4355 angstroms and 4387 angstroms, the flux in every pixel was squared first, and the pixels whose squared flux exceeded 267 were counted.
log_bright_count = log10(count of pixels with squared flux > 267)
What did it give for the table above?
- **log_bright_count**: 0.9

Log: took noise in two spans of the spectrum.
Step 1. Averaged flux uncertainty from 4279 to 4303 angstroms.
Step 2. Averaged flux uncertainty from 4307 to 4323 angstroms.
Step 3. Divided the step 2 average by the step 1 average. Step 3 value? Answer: 1.42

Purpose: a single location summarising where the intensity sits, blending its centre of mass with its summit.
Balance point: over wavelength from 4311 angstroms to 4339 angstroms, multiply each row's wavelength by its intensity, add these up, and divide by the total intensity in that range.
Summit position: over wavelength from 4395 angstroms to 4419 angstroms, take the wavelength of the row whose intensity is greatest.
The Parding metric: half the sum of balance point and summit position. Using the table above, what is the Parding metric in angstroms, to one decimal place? 4366.9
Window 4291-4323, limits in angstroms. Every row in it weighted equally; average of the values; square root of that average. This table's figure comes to 4.08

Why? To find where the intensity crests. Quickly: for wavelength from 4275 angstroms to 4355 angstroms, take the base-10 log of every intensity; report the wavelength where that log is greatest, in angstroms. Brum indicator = 4305 angstroms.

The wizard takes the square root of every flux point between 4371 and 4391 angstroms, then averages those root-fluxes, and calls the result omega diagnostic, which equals 4.07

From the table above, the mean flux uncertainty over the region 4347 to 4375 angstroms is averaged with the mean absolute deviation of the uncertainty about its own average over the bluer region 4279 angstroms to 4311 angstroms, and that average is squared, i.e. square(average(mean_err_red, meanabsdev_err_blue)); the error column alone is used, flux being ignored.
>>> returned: 0.032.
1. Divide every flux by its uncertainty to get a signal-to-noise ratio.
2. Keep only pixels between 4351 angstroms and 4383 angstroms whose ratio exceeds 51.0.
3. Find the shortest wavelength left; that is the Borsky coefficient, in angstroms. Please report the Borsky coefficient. 4369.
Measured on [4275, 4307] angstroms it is 4277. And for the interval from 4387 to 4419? 4389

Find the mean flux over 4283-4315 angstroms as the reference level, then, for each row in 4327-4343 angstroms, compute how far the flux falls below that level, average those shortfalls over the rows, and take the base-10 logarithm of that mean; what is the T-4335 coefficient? 0.3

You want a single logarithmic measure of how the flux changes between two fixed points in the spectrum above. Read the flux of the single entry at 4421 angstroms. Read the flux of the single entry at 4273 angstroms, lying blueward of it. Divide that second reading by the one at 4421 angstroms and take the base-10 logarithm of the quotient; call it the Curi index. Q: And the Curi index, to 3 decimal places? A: -0.029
